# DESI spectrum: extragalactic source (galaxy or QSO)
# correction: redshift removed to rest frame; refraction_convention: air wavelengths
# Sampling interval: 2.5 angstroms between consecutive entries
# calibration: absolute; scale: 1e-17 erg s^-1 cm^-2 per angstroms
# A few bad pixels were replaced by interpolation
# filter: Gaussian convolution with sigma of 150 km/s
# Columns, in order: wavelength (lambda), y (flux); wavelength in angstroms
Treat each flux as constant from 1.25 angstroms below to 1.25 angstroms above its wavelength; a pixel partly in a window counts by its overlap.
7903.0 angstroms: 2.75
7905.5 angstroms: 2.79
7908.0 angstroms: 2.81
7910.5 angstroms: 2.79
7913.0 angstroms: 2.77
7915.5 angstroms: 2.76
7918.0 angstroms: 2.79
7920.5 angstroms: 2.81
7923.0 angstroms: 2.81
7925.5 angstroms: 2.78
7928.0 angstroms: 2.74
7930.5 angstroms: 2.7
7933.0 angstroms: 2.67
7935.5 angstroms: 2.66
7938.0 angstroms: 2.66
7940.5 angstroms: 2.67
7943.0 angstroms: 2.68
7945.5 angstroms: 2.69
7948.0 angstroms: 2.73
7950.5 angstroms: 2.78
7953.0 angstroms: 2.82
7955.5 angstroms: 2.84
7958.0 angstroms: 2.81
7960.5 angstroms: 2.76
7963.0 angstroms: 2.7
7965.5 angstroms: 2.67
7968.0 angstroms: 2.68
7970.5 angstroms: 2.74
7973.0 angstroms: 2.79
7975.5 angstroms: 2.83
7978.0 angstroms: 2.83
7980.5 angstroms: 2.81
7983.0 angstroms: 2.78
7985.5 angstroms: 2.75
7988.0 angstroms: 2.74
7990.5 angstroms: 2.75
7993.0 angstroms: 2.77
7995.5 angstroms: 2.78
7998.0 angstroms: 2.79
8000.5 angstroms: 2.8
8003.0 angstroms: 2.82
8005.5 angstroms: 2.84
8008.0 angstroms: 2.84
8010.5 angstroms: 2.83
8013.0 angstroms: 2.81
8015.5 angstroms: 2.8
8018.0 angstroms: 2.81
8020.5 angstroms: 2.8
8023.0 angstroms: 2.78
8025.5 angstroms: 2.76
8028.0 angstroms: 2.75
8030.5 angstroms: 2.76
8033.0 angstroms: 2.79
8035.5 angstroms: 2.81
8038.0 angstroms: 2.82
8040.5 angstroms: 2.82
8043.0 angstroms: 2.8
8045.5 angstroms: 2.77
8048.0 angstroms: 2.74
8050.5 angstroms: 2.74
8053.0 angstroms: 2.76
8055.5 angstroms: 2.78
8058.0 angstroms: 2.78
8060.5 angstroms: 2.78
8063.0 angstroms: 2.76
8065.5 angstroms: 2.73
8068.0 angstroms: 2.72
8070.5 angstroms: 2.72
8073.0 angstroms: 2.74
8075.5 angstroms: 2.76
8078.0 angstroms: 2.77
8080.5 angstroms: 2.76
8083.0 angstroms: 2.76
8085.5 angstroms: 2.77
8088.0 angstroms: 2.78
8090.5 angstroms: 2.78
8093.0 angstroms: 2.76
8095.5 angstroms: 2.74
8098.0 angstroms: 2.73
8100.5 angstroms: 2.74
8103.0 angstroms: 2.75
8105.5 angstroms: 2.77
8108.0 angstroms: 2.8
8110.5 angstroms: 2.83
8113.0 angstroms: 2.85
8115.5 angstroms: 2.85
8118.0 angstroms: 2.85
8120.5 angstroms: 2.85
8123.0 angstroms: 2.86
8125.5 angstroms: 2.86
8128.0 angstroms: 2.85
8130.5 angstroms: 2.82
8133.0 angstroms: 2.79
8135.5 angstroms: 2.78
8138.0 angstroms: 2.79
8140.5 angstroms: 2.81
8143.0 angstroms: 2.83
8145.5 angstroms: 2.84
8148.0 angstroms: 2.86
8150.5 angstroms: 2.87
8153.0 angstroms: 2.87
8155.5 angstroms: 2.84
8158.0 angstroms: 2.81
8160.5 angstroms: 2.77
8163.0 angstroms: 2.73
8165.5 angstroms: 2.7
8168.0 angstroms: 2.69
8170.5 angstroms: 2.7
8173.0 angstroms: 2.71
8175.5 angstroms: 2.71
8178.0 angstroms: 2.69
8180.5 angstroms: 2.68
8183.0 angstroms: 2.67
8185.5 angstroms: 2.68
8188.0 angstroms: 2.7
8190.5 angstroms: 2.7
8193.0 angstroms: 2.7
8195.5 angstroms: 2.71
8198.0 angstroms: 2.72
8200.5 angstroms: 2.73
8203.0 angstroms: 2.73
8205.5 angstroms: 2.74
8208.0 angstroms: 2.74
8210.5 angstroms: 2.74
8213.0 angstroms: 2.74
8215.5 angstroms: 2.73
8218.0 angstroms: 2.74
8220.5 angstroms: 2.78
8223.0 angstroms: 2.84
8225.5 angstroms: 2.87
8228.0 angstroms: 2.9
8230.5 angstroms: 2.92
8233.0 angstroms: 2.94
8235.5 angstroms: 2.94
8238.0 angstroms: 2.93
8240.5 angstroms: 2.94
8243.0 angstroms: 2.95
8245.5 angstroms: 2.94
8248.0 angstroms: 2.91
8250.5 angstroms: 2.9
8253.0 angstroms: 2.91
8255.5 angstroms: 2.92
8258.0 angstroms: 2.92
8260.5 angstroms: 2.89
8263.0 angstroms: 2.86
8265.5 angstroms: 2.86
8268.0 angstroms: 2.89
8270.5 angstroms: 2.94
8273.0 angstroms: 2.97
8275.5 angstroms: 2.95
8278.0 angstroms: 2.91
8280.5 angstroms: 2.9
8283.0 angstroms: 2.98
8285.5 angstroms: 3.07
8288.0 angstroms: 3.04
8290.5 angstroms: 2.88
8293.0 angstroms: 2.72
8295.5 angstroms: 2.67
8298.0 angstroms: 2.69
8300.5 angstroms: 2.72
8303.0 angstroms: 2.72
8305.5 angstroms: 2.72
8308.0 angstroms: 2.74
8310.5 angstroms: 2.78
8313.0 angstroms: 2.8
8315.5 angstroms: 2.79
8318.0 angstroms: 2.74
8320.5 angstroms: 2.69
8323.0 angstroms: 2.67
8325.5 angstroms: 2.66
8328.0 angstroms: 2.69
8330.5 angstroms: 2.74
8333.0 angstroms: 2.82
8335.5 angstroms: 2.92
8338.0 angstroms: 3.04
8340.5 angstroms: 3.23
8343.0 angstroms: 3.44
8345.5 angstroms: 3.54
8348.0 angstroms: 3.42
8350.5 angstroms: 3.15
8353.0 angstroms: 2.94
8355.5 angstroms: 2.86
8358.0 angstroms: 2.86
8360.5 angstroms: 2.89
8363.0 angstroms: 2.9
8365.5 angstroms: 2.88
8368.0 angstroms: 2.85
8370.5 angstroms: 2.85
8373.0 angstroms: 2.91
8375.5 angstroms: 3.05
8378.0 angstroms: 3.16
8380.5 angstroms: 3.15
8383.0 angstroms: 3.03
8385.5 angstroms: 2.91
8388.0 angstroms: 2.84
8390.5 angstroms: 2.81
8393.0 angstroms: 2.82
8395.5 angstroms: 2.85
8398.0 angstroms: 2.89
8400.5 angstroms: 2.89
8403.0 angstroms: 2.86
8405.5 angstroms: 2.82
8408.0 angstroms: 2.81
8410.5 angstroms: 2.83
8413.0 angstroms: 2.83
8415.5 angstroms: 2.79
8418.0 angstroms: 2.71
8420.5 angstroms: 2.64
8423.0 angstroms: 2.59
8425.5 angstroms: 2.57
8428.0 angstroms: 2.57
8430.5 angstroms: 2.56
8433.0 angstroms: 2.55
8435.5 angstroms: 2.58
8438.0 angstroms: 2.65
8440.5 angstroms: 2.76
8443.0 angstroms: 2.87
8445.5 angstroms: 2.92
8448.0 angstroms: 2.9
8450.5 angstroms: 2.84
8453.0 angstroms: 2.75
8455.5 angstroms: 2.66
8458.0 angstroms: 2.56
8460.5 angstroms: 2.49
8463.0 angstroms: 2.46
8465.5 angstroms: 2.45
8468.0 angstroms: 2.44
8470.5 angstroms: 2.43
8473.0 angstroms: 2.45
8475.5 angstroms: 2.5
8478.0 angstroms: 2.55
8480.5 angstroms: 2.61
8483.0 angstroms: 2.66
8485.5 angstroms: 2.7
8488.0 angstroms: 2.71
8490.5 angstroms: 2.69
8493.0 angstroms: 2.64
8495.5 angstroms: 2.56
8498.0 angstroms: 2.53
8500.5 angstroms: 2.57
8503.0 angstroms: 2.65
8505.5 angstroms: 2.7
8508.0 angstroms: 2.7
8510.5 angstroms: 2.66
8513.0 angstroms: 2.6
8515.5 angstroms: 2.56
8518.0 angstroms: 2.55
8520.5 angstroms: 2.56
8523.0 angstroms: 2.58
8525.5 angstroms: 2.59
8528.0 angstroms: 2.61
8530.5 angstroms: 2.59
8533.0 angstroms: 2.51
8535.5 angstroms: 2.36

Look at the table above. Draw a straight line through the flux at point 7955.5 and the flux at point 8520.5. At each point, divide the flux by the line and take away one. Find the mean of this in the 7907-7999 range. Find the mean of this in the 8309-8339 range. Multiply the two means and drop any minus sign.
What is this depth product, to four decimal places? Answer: 0.0014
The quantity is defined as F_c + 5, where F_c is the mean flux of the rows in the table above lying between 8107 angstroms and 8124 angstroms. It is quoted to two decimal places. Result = 7.84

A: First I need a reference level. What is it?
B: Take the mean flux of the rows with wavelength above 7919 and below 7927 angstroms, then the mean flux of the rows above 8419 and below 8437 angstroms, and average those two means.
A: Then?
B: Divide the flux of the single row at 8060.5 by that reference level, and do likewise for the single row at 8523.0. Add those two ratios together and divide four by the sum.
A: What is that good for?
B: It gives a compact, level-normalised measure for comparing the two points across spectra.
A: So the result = 2.01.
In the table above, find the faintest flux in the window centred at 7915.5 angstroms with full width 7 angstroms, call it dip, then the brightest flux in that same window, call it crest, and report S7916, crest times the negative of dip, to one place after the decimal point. -7.7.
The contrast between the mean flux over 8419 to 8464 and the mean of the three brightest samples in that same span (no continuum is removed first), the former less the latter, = -0.23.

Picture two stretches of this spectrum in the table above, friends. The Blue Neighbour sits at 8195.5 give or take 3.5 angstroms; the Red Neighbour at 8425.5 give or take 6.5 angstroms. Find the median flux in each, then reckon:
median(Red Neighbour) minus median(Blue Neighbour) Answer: -0.14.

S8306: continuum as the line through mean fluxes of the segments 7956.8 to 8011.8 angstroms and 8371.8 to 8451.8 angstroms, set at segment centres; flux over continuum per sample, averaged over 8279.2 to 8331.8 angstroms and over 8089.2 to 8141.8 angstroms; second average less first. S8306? 0.01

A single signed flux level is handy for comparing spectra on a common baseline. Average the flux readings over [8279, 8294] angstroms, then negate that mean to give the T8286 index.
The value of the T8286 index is -2.93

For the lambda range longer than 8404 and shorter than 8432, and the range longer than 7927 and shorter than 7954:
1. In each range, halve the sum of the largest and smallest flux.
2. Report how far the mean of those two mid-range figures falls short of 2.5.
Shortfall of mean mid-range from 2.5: -0.22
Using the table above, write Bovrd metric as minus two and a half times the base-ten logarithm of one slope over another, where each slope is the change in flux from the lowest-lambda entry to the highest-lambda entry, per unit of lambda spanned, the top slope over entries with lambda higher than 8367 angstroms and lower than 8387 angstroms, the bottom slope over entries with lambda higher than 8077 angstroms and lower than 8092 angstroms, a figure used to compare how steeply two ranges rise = -1.6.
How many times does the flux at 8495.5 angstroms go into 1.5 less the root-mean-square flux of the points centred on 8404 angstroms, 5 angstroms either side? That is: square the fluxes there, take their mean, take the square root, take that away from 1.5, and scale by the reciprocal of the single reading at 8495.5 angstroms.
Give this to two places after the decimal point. -0.53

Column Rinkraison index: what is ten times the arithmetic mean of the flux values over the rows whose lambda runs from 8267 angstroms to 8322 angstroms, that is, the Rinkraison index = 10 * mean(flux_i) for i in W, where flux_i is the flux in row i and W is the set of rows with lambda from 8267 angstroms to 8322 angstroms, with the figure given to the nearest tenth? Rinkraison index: 28.3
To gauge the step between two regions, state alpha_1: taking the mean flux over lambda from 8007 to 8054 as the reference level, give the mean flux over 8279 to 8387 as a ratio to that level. 1.04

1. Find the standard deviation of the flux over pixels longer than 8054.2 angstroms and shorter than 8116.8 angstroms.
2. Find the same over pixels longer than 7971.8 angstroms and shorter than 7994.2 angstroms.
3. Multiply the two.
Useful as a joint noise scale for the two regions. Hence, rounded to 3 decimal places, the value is 0.001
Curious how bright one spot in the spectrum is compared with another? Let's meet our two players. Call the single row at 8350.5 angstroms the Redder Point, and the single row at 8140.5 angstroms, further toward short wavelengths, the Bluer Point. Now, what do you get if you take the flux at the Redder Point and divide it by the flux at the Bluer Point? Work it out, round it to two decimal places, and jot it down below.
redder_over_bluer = 1.12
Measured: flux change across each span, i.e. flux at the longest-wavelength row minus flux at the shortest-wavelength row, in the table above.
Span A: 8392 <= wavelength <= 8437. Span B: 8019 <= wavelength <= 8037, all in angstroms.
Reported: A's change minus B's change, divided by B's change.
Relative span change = -25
